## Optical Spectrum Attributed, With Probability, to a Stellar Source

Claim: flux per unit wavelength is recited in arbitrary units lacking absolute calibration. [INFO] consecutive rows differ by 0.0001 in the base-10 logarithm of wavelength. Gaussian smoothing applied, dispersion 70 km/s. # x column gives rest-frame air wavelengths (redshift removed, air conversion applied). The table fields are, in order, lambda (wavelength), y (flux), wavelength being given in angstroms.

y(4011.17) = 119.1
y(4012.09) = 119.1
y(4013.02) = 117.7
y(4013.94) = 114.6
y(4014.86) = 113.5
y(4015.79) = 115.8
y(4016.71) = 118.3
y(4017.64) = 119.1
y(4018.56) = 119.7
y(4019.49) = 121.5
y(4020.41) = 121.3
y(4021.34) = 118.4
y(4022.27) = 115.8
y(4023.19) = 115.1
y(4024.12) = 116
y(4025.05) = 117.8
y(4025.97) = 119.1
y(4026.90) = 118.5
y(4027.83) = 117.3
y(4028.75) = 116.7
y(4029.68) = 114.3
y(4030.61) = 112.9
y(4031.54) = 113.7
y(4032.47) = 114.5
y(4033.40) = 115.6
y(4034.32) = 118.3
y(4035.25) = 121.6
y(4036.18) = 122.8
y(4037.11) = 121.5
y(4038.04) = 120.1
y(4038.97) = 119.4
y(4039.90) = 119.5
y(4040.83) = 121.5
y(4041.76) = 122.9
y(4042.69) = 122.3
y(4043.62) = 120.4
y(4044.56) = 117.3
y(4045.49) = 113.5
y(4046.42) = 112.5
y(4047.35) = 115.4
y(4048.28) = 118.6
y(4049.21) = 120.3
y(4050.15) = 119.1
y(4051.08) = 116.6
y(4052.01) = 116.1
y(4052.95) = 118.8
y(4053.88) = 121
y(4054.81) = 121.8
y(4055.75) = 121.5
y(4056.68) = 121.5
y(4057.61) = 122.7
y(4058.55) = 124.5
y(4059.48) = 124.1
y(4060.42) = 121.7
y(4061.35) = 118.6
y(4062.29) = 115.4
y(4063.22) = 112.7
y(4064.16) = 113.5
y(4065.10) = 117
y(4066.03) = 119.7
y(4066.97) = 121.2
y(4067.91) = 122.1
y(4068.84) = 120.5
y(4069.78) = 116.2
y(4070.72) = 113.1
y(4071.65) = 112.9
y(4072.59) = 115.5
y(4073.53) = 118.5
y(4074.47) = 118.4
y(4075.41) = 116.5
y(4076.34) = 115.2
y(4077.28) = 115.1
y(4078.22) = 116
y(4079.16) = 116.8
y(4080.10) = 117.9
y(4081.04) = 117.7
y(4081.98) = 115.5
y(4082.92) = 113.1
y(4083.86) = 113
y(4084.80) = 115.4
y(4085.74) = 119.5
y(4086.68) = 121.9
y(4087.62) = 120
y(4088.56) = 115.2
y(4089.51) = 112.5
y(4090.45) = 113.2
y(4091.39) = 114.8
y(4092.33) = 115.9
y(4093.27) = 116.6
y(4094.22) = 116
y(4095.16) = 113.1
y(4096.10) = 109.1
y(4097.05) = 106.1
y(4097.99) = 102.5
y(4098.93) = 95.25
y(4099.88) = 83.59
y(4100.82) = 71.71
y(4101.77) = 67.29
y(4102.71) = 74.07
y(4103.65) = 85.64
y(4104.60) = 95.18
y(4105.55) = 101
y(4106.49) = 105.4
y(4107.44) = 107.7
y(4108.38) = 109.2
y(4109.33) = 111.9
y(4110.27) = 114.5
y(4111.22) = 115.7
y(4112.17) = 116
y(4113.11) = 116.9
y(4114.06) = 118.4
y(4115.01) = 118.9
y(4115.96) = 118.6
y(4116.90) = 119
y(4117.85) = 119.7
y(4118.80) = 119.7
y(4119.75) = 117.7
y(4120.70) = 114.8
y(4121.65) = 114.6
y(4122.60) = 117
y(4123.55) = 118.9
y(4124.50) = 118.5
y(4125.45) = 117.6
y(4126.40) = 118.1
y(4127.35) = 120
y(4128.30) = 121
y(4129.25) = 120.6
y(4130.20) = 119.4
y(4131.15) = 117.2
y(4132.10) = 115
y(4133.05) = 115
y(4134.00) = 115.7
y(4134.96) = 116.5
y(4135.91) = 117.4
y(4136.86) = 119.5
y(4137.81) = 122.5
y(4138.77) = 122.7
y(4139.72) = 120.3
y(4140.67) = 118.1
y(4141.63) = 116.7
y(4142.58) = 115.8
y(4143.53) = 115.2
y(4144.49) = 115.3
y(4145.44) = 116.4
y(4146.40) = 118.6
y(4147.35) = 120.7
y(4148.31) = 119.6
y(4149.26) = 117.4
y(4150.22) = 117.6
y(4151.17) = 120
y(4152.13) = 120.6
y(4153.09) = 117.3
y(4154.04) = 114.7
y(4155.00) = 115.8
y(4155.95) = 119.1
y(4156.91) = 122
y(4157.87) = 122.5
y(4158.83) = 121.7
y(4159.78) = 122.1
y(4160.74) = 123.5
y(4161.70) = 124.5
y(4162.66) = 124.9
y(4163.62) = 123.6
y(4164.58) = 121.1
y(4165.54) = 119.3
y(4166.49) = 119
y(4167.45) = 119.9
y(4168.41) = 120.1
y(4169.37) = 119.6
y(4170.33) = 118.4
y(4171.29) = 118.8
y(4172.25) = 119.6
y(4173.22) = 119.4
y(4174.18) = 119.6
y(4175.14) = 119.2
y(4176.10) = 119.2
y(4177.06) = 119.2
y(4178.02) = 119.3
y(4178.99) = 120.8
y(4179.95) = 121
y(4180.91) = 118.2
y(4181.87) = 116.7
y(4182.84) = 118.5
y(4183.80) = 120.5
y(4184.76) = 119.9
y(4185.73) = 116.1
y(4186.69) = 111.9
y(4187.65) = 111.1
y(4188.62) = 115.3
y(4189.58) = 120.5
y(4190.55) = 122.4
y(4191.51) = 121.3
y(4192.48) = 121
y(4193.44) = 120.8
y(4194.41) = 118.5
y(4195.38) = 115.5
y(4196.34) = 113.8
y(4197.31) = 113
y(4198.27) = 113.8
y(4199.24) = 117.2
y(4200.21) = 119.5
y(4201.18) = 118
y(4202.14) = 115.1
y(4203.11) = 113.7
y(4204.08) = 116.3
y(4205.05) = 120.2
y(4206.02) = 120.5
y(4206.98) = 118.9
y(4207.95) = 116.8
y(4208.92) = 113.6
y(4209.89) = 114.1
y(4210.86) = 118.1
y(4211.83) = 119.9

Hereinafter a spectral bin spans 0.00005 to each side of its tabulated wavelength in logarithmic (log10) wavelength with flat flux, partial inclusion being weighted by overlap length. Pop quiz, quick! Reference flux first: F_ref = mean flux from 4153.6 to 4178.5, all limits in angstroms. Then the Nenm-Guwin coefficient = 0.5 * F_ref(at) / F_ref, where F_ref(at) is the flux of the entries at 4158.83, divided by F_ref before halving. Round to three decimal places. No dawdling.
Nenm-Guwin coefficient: 0.506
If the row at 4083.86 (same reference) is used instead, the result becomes 0.470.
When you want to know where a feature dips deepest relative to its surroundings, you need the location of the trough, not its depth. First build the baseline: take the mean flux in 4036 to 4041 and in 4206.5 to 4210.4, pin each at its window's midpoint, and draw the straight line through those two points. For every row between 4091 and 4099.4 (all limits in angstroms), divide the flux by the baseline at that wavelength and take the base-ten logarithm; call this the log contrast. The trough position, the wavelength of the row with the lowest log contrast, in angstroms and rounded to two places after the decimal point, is 4098.93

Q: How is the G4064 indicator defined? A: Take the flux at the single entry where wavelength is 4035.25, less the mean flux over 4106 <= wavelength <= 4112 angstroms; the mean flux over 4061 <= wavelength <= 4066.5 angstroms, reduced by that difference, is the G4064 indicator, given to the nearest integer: 105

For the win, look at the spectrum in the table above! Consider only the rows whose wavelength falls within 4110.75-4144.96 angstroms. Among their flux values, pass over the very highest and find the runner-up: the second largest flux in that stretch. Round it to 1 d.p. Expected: 122.5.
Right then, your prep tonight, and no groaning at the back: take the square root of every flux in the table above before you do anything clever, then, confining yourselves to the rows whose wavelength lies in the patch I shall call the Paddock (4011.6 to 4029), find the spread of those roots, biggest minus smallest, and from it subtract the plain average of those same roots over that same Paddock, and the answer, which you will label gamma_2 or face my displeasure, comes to -10.5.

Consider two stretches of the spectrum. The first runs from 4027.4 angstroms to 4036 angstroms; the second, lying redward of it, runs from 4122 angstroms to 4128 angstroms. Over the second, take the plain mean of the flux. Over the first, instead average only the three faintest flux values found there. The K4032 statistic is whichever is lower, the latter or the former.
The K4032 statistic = 114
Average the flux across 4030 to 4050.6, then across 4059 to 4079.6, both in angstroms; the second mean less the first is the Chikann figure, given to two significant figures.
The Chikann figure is -1.0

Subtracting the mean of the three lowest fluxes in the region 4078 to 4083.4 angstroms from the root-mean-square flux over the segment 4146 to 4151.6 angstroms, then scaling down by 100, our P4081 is 0.041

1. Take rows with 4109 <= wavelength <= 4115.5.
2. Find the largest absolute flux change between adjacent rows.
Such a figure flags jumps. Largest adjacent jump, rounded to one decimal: 2.6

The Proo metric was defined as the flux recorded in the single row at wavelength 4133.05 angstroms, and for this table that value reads 115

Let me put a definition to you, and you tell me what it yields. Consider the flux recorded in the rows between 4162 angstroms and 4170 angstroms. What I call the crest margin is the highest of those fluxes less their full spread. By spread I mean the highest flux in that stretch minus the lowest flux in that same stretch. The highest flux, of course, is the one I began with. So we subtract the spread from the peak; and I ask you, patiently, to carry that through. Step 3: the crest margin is 119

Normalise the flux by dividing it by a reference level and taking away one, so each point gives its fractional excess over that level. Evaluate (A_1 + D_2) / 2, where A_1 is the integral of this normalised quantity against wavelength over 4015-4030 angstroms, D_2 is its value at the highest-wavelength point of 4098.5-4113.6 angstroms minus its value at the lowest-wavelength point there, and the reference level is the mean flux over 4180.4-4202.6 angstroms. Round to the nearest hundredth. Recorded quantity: 0.12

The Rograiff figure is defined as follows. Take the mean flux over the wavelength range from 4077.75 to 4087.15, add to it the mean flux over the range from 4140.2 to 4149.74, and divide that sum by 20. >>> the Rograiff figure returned 11.7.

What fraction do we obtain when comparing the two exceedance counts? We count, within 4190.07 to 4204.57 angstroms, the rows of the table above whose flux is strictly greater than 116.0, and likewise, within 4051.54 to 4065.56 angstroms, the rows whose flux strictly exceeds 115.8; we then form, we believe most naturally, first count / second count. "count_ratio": 0.75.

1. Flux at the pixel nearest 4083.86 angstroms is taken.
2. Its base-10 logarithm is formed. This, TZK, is 2.05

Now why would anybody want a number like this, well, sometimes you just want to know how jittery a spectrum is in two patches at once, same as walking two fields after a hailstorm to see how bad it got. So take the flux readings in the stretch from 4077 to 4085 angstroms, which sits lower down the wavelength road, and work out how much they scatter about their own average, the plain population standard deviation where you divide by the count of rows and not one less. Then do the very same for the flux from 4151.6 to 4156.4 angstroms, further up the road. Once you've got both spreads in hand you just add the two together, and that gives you 3.8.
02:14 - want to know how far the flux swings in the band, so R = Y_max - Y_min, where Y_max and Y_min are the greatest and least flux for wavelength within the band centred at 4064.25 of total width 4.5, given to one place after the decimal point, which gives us 7.0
